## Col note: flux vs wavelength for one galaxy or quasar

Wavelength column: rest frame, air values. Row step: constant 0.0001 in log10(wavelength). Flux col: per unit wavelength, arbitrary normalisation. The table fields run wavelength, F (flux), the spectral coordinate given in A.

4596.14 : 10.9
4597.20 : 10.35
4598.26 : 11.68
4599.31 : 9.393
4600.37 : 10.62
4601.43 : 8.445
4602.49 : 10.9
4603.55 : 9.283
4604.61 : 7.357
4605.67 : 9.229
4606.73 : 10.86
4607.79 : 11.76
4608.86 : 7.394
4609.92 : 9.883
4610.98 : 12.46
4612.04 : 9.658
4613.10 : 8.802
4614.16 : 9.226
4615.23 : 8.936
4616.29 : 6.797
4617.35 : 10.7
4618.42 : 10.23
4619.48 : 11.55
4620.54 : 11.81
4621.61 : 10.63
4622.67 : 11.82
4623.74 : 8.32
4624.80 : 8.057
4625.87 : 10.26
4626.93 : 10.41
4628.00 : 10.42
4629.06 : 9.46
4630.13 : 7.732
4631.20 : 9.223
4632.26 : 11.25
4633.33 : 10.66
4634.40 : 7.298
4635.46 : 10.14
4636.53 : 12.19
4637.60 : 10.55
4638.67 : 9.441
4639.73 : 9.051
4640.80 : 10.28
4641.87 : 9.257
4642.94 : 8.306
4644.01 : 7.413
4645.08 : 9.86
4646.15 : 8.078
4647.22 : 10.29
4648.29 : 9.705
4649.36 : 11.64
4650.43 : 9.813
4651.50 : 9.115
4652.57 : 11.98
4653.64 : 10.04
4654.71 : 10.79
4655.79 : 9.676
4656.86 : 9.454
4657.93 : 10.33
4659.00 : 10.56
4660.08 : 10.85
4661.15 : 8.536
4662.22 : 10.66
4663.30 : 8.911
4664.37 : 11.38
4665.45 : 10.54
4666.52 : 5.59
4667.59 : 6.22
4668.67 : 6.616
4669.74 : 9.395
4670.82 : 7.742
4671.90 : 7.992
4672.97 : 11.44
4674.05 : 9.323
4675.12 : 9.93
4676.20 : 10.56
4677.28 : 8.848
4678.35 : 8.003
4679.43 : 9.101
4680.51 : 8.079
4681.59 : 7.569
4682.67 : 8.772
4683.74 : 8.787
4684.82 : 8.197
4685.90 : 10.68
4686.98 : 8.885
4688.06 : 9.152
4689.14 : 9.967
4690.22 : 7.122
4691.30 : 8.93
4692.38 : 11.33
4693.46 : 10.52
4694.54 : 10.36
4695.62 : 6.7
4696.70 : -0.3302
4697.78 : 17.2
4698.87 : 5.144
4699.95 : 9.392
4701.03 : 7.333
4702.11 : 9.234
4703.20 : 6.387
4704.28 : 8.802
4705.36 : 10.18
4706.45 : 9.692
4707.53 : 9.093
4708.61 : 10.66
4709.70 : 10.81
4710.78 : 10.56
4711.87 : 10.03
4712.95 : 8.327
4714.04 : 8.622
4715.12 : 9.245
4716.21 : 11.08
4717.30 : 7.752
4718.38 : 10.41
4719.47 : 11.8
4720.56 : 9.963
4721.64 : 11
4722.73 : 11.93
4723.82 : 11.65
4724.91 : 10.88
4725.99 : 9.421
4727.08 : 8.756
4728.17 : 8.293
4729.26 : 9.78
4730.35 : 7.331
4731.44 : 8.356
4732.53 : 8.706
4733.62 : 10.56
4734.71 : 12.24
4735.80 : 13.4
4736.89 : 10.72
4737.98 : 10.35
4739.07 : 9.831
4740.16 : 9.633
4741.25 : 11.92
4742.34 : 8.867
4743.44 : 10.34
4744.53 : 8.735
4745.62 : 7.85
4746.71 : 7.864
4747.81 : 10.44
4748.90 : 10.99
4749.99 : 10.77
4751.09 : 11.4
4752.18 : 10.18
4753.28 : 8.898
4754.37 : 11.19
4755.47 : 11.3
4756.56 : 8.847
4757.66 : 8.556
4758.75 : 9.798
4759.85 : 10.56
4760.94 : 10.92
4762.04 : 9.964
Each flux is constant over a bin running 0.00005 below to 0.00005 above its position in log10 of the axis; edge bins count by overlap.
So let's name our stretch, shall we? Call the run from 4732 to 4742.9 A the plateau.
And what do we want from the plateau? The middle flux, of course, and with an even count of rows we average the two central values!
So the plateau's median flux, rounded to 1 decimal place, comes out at 10.5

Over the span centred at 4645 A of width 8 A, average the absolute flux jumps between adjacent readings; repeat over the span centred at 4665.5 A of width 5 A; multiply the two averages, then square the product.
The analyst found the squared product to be 11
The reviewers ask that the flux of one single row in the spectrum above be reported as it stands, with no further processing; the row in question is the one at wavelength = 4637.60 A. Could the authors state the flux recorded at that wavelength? 10.55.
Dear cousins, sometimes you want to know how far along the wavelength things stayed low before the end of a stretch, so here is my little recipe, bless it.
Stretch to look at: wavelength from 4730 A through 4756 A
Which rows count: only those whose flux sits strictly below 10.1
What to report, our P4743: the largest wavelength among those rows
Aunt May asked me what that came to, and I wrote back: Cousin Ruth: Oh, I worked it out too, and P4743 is 4753.28 A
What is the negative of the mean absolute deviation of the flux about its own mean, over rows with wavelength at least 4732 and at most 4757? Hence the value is -1.11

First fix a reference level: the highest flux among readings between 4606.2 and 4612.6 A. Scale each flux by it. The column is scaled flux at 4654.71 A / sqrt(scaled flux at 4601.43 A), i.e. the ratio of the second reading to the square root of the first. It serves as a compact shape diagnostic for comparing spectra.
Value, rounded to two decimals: 1.05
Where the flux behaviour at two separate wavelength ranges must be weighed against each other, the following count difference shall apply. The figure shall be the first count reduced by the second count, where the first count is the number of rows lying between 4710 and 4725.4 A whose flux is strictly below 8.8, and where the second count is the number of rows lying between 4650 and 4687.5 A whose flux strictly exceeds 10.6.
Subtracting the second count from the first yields -4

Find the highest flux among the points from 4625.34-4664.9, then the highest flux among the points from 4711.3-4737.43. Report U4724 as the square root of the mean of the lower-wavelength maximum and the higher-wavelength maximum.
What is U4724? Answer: 3.58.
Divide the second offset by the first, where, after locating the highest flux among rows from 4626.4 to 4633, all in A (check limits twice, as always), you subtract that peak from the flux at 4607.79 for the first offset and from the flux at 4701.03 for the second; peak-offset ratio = -7.7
